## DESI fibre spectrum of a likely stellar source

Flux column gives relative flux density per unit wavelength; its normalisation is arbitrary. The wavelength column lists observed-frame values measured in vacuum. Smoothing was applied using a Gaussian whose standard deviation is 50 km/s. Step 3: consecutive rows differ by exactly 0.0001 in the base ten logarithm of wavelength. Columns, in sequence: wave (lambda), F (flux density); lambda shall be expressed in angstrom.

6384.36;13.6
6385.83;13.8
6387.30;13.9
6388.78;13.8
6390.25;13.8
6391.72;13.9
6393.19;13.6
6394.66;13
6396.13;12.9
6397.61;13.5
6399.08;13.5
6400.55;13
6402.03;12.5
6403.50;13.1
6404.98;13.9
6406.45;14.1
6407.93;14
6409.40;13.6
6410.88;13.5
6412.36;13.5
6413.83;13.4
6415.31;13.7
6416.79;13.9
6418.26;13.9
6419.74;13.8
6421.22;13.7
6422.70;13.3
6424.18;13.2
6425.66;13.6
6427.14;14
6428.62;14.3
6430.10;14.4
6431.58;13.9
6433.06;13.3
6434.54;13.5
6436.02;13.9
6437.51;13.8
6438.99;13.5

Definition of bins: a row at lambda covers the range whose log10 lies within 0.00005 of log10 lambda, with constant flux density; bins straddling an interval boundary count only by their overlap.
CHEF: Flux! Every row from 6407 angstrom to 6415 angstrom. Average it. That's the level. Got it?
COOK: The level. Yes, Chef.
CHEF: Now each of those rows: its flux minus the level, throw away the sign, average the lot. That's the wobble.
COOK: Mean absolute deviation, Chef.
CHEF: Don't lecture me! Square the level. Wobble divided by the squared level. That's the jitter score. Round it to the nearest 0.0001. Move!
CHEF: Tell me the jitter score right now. 0.0009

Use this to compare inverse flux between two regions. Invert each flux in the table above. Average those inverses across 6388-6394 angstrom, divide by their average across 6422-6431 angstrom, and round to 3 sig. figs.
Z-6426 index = 1.00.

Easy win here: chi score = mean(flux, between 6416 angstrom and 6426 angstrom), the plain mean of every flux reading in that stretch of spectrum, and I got 13.63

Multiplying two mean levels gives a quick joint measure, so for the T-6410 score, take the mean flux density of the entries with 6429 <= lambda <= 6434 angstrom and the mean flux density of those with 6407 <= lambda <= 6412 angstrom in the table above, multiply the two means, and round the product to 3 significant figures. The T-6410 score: 190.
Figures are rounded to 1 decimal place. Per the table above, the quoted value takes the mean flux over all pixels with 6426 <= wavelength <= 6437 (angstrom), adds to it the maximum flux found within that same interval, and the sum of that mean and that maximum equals 28.3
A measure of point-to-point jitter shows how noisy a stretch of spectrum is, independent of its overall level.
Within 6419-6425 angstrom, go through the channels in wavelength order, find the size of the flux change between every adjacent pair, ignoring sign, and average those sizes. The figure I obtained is 0.20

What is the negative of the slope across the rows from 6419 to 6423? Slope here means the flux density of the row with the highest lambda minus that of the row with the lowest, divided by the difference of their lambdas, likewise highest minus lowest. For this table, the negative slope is 0.17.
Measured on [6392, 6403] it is 0.12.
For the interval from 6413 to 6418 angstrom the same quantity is -0.17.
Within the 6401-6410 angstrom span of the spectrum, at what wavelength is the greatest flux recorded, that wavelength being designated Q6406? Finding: 6406.45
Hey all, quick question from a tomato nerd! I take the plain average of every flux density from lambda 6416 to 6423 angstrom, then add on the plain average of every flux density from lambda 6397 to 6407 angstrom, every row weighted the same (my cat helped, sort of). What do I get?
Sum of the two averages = 27.1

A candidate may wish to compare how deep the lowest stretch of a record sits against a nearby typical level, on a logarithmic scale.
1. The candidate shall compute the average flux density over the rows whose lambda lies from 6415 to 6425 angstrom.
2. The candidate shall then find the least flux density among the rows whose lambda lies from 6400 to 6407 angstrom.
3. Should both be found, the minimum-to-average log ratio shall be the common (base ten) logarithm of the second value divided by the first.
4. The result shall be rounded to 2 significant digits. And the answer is -0.038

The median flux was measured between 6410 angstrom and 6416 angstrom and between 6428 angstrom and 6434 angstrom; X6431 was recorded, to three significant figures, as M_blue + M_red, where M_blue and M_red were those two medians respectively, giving 27.6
